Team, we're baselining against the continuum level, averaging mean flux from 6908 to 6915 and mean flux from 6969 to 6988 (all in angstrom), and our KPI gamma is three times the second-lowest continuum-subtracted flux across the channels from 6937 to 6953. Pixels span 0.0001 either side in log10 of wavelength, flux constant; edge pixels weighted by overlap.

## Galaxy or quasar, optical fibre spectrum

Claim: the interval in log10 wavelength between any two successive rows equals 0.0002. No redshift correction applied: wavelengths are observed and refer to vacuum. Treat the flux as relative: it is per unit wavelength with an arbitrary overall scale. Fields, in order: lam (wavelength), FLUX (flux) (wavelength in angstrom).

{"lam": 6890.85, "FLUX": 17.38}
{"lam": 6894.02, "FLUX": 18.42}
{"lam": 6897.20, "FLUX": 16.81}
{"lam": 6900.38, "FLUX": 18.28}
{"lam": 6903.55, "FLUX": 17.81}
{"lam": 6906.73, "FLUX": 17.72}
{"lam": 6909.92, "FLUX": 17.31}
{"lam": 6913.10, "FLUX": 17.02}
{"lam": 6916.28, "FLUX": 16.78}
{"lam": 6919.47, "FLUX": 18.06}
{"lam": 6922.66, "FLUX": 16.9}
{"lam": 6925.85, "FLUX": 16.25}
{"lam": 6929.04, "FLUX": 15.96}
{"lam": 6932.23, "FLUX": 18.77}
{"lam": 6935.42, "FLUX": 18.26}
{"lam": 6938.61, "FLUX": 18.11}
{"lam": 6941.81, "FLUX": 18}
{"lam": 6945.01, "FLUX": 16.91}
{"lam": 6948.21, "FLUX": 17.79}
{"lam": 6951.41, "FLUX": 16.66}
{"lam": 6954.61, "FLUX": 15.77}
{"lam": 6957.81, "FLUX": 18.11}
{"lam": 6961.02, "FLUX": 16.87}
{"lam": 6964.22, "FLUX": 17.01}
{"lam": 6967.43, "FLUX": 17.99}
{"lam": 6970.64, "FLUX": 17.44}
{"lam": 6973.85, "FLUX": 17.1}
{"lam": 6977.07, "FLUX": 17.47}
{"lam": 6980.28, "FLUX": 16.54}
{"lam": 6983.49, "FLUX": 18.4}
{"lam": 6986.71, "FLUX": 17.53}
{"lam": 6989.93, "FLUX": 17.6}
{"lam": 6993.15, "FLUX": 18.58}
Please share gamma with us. -1.1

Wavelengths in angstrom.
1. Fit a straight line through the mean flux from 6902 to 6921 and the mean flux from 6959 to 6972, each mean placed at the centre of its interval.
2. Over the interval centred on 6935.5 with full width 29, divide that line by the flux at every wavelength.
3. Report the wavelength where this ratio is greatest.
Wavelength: 6929.04 angstrom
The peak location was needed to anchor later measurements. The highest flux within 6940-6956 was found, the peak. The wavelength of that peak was 6941.81 angstrom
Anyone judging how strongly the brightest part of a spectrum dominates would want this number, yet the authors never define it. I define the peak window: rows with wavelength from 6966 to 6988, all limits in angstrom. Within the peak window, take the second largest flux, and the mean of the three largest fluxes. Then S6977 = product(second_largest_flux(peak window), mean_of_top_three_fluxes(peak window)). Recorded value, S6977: 323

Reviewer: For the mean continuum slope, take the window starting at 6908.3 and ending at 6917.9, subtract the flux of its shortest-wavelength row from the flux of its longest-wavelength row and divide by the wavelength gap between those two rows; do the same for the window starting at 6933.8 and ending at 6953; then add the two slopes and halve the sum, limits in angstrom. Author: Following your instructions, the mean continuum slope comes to -0.09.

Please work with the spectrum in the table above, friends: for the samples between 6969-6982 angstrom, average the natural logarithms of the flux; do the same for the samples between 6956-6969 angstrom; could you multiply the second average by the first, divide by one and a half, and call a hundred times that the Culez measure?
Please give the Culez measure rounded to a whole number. 542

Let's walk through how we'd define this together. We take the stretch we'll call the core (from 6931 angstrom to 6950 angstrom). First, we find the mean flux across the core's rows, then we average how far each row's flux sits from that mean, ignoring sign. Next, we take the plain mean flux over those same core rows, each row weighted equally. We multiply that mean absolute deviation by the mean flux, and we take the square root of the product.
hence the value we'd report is 2.7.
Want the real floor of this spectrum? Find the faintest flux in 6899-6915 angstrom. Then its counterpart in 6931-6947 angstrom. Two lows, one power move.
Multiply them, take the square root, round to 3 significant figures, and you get 17.0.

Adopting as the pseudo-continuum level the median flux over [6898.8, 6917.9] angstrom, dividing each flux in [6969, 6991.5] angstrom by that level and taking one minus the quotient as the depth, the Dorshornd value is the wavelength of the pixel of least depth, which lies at 6983.49 angstrom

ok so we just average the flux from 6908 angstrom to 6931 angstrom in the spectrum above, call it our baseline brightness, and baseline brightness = 16.9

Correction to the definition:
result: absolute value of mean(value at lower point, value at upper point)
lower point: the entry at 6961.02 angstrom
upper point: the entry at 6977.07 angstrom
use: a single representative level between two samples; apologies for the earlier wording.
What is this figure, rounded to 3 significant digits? 17.2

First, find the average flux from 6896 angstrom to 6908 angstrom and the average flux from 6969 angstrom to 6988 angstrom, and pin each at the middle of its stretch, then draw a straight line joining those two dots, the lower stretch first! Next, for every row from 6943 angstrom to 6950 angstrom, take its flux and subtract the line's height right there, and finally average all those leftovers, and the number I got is -0.16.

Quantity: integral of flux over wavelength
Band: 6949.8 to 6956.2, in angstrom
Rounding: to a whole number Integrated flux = 104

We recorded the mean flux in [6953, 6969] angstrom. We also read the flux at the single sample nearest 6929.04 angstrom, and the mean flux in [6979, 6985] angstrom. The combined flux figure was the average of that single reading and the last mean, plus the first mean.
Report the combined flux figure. 33.9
